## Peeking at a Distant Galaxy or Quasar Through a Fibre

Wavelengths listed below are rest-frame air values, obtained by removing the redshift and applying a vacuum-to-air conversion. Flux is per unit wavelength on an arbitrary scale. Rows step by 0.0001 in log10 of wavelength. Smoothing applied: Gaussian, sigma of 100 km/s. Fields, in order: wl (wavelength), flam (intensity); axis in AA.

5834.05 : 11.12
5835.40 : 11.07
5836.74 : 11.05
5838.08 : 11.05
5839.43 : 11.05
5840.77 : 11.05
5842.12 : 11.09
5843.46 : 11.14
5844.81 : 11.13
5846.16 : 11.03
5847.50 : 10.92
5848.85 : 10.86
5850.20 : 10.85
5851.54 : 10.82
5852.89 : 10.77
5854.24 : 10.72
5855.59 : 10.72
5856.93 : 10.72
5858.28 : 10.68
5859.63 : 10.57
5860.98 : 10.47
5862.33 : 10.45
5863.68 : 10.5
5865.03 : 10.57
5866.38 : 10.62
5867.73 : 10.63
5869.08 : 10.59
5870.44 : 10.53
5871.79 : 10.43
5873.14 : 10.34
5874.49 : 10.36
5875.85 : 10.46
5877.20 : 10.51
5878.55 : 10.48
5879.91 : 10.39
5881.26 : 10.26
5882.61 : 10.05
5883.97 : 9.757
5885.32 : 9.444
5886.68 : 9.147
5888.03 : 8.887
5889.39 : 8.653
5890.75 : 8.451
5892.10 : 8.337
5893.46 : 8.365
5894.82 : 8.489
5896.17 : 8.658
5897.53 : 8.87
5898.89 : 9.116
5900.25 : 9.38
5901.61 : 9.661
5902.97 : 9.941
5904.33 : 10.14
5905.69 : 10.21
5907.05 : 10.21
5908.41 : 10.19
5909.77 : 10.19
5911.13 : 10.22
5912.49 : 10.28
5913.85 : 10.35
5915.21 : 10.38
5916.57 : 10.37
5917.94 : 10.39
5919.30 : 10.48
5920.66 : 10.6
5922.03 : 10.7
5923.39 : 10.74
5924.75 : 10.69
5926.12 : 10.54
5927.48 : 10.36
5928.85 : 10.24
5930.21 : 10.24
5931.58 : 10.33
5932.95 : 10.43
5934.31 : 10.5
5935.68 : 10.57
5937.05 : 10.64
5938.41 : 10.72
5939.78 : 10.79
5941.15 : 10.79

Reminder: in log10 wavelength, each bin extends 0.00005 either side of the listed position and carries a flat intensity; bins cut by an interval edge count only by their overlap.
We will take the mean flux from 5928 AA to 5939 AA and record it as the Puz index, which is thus 10.5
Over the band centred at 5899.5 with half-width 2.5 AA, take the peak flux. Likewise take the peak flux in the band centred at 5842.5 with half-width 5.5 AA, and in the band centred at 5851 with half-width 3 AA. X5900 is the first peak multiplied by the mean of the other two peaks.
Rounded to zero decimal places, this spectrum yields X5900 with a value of 106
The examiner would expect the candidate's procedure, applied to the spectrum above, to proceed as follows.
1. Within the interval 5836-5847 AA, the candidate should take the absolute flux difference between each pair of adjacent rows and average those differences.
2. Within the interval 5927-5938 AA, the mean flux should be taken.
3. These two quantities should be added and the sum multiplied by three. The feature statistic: 31.3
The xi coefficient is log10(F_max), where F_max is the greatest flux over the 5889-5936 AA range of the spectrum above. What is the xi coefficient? 1.03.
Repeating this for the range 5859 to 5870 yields 1.03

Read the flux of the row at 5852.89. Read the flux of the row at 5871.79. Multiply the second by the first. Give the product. 112.3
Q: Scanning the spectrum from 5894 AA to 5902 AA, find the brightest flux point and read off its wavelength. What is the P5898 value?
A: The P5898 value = 5901.61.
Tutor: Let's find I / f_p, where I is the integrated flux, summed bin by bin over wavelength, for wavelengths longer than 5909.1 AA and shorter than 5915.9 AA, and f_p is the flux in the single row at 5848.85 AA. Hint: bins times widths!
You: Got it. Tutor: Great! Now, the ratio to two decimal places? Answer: 6.45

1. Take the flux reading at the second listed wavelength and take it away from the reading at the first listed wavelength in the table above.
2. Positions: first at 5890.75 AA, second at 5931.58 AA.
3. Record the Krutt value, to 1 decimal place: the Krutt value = -1.9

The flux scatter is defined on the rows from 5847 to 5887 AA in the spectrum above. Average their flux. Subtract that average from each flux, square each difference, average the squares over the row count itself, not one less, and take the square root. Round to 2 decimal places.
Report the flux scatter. 0.39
